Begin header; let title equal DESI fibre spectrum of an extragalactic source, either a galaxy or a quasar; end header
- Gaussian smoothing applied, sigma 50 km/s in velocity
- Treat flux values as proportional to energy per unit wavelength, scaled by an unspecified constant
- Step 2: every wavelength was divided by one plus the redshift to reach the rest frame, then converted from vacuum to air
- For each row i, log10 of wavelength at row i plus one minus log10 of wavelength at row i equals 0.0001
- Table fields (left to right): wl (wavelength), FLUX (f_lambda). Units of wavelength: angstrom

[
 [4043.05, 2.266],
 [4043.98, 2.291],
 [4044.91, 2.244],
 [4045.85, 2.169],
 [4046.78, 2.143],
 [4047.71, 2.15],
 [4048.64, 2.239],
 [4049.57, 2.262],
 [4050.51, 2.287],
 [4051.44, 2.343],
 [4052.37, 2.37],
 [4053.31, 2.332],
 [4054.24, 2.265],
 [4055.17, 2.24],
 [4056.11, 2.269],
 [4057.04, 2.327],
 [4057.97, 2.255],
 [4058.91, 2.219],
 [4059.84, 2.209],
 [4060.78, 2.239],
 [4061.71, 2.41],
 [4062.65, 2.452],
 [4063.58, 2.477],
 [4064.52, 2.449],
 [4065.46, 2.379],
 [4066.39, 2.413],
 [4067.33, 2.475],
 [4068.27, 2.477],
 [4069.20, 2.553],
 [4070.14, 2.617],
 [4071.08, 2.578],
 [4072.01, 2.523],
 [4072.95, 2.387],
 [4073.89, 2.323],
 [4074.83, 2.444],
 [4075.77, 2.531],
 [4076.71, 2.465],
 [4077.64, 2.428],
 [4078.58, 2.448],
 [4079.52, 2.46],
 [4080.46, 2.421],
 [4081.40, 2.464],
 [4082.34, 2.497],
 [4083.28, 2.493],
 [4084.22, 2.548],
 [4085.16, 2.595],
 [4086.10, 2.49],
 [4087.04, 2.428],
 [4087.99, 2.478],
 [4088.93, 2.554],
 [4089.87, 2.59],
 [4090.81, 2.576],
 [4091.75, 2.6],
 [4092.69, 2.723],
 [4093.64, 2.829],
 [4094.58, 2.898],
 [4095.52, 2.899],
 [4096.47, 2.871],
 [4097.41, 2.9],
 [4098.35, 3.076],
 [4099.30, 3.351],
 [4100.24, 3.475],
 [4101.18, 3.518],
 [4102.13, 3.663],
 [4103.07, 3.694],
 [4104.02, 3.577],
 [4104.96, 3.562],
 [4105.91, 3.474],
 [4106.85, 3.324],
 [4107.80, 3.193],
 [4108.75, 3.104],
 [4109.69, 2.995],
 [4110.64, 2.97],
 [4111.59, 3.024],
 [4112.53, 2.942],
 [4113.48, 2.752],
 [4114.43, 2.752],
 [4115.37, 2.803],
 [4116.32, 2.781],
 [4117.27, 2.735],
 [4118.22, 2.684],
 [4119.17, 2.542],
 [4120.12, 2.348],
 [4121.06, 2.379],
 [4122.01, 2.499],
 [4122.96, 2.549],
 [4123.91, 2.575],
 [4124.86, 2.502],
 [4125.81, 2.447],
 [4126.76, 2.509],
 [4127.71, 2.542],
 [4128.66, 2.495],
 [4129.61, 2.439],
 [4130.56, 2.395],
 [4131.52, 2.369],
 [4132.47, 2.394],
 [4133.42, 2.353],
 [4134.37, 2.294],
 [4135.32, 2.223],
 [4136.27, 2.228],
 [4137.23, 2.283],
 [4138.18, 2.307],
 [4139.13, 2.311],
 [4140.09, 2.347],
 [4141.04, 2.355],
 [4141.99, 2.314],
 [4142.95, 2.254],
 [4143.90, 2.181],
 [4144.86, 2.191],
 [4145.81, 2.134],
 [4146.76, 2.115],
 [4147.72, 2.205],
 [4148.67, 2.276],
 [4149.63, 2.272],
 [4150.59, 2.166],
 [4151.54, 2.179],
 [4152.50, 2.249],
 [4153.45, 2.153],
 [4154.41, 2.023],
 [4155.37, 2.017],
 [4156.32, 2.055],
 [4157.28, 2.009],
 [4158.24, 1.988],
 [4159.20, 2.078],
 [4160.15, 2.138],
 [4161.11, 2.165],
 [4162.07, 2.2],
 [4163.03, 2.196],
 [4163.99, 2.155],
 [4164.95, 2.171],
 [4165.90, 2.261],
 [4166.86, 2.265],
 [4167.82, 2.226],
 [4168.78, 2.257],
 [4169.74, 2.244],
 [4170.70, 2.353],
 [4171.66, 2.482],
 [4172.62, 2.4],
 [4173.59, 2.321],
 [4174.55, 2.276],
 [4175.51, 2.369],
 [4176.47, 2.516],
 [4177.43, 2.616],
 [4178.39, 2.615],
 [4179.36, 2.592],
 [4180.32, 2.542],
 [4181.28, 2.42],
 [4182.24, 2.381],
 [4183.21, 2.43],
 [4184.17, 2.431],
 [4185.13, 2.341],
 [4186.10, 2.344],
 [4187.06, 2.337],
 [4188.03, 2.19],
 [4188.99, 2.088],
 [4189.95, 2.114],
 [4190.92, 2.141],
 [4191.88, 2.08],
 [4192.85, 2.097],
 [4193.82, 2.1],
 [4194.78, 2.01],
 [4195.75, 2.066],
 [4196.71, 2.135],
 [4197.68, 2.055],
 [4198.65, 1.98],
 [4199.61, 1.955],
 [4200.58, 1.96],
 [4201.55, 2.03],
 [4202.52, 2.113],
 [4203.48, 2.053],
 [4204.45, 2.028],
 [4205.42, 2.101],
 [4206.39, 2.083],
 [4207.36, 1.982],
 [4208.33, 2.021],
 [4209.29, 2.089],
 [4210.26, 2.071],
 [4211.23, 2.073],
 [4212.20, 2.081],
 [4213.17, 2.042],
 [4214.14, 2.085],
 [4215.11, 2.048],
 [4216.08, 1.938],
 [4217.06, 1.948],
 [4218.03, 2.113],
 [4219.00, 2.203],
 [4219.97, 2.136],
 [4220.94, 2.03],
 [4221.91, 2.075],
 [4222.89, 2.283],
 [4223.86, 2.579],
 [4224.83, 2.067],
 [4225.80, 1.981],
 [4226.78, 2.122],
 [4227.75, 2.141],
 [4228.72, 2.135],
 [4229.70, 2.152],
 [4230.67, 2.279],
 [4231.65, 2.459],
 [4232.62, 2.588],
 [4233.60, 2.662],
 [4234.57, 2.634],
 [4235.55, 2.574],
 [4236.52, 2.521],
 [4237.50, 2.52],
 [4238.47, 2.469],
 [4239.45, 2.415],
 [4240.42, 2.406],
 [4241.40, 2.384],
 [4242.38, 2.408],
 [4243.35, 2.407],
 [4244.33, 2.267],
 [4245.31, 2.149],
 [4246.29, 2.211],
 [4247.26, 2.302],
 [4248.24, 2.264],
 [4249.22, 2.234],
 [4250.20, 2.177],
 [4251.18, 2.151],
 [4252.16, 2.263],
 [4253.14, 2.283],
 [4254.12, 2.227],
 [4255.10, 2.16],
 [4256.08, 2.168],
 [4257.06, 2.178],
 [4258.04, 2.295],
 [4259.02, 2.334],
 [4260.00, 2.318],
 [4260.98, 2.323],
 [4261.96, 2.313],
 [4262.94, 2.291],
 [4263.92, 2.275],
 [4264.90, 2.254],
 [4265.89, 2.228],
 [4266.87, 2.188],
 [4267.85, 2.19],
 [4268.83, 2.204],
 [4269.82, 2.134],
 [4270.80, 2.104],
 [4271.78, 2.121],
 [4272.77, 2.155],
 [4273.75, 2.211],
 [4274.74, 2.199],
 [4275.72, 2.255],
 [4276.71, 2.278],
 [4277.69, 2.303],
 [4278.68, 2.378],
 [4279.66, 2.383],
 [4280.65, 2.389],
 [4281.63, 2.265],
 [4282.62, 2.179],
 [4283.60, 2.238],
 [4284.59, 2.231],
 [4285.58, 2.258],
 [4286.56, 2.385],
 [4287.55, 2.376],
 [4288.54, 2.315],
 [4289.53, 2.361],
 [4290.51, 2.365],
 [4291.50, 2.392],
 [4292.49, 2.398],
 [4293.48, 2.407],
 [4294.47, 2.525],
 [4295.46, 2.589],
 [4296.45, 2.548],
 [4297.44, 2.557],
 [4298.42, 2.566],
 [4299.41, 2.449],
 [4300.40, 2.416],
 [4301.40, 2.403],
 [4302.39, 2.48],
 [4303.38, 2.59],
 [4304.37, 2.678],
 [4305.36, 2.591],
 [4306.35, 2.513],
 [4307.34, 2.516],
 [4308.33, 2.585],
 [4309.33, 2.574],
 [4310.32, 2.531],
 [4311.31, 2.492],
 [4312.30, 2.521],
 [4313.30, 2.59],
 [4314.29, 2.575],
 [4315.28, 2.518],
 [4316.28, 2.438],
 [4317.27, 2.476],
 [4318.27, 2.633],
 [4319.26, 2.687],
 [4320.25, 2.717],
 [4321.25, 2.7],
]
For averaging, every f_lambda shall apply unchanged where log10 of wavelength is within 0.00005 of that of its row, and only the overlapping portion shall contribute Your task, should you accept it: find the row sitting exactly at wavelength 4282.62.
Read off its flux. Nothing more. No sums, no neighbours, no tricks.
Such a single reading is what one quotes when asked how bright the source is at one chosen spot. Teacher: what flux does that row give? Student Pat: 2.179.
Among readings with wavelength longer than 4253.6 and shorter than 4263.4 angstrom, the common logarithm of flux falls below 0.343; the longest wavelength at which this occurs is 4257.06 angstrom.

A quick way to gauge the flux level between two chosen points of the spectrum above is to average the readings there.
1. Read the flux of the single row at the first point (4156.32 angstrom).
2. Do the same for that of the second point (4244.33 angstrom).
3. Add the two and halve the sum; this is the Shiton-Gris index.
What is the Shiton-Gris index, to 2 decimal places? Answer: 2.16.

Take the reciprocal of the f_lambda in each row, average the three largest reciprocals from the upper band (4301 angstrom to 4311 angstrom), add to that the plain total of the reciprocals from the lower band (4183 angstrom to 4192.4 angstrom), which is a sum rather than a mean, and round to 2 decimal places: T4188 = 4.87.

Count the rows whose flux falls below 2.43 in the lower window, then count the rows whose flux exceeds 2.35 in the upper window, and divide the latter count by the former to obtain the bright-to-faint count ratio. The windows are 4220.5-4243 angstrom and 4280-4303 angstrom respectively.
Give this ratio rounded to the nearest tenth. 1.2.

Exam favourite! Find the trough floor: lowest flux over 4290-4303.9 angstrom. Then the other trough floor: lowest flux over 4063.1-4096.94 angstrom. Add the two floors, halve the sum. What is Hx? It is 2.34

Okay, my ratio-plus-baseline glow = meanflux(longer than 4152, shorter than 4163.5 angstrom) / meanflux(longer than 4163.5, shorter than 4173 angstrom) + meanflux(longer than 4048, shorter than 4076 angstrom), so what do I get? 3.30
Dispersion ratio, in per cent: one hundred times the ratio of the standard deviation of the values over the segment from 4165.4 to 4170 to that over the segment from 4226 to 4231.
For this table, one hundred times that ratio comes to 25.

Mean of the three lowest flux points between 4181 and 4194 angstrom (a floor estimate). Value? 2.09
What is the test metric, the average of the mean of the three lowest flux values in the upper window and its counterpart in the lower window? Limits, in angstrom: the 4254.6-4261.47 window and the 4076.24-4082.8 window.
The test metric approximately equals 2.30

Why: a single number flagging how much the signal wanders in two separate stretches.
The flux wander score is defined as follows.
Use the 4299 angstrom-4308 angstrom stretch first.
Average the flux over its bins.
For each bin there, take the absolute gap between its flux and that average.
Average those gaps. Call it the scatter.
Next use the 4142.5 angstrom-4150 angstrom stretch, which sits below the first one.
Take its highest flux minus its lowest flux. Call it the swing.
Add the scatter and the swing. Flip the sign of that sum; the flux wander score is -0.23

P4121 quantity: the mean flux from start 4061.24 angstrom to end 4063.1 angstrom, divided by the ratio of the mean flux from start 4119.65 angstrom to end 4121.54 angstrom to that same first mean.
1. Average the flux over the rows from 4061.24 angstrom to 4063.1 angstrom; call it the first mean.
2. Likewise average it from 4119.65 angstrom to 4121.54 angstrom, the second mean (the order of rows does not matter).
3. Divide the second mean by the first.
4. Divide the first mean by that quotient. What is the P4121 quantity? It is 2.5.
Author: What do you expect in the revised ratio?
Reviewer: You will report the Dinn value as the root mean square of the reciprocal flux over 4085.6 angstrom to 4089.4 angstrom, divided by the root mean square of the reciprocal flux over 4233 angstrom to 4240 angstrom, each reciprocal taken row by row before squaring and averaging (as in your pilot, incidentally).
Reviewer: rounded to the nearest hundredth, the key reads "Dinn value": 1.02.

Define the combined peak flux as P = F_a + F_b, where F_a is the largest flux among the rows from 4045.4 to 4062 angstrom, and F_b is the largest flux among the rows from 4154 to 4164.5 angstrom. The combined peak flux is 4.6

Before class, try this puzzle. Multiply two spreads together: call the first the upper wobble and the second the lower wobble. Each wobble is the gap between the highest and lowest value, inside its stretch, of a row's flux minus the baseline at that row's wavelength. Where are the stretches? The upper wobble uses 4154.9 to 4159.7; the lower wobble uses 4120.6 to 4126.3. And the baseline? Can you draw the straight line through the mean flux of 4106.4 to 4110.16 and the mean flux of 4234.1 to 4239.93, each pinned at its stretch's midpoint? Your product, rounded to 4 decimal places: 0.0199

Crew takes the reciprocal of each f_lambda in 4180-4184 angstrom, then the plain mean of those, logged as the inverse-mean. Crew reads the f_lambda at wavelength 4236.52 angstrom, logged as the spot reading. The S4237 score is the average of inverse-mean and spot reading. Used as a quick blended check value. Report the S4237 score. 1.47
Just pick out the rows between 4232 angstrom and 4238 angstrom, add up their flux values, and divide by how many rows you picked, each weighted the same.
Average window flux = 2.6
